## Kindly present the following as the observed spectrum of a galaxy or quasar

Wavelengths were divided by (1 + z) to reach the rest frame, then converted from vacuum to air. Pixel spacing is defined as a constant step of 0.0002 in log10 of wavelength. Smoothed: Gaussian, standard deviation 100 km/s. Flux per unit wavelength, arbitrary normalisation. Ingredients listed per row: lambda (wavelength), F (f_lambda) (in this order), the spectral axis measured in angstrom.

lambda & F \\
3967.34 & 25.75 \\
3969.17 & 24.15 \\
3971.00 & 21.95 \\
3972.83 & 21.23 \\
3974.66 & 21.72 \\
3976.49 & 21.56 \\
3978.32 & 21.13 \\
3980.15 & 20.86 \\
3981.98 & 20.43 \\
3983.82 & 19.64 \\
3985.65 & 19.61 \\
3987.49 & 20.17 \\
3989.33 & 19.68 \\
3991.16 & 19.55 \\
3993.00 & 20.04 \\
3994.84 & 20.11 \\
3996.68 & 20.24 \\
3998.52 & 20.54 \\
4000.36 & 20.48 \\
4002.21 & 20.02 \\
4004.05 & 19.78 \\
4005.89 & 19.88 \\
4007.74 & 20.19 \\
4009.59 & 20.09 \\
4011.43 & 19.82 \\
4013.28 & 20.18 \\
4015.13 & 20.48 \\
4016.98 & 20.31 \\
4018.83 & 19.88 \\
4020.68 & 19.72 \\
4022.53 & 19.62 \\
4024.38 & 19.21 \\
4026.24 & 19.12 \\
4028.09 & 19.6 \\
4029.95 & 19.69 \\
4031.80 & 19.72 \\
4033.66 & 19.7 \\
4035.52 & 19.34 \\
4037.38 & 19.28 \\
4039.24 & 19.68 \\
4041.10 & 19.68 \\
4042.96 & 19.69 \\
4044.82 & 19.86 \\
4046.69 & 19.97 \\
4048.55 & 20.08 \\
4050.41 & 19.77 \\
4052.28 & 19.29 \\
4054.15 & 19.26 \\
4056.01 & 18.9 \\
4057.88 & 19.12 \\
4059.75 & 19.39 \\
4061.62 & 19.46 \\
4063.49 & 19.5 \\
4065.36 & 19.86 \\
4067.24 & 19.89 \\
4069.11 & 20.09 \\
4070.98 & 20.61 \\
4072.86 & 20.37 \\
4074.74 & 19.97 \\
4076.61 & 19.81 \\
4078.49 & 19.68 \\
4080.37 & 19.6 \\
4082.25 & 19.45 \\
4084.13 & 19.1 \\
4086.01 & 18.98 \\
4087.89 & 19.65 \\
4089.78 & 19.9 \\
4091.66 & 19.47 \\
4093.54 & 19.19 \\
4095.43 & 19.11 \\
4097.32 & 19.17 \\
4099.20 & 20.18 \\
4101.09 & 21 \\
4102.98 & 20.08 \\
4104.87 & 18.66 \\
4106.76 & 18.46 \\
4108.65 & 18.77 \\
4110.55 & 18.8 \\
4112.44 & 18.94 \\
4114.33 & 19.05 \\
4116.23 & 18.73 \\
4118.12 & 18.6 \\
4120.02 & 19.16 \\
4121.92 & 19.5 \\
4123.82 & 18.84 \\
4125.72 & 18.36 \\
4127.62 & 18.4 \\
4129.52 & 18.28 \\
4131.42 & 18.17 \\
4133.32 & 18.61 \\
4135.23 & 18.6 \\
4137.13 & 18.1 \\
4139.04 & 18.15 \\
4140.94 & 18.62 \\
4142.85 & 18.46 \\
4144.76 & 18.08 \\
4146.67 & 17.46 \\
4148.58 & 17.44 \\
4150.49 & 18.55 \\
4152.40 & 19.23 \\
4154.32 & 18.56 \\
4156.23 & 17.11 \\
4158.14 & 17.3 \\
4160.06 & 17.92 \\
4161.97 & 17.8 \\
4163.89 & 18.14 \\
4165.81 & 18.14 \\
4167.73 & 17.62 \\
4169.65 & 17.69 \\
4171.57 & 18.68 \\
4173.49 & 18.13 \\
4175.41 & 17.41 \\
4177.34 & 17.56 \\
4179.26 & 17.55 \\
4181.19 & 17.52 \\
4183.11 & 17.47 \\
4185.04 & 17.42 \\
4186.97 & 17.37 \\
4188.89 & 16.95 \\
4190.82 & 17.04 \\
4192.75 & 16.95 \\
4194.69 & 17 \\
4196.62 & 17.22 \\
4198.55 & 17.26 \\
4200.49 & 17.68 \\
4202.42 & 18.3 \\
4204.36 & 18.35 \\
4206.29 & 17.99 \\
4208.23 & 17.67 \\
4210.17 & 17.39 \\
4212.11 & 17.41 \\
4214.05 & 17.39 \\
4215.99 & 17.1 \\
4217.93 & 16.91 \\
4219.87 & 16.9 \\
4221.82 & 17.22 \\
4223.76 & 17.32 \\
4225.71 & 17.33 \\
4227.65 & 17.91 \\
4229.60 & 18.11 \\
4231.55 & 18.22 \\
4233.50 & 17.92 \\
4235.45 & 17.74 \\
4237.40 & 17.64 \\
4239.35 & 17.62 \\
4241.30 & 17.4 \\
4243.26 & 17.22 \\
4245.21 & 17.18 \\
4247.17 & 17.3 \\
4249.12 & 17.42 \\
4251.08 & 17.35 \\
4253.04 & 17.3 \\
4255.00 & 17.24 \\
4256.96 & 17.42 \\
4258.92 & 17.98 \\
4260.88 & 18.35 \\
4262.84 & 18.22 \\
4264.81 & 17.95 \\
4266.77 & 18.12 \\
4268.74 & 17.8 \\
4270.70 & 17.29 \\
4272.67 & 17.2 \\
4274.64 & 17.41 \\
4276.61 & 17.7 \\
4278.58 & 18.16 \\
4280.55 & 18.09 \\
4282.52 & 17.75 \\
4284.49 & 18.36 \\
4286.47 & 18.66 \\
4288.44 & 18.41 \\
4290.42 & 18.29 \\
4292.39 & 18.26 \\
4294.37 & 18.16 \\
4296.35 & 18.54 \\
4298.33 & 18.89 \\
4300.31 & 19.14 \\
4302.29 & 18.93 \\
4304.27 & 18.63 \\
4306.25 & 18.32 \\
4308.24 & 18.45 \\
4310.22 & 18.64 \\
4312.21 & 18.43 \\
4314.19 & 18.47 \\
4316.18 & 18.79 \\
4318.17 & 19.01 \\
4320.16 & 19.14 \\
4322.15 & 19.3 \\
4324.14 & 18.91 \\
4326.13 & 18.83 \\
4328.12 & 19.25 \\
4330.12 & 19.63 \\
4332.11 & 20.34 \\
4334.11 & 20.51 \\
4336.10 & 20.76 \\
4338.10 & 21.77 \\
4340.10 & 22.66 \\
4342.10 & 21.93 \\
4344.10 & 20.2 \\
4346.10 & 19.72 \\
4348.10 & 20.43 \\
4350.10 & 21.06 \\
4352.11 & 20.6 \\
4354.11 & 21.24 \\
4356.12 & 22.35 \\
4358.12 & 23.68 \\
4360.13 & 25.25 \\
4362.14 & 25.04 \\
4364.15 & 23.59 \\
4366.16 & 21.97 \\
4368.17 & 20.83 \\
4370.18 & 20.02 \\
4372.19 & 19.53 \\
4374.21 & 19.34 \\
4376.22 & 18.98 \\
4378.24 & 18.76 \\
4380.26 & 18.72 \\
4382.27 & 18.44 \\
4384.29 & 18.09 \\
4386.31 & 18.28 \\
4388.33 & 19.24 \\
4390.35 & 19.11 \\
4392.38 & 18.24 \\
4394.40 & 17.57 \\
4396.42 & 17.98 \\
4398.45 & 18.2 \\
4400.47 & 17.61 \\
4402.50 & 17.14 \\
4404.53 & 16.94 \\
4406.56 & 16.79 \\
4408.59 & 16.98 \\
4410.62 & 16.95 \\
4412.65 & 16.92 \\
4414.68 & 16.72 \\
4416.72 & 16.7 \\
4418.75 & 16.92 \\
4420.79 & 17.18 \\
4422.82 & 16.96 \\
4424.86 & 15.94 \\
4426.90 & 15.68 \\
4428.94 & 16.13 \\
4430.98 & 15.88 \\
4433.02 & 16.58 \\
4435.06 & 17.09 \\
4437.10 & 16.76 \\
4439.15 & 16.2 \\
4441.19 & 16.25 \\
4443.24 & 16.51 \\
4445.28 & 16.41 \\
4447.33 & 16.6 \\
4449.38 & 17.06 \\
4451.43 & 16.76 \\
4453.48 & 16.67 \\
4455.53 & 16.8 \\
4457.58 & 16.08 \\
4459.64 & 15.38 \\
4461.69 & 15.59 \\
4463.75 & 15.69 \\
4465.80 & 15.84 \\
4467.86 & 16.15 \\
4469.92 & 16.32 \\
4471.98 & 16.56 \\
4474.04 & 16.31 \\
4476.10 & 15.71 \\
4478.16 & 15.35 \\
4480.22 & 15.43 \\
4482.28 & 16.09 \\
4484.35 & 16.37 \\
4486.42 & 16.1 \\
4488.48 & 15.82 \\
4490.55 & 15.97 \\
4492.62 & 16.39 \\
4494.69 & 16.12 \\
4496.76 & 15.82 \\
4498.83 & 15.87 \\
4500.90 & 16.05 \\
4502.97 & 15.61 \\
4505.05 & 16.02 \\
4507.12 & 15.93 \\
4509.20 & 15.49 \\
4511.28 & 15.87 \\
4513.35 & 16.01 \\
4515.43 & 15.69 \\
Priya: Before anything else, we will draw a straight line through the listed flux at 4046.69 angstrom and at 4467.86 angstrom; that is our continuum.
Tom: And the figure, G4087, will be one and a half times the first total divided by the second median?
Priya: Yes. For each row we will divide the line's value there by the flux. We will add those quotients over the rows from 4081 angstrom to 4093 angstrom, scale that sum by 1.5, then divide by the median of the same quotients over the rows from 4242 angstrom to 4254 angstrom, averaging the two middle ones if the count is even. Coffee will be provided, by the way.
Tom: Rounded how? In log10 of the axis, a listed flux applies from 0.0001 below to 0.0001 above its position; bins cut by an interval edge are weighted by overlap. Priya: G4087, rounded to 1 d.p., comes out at 8.7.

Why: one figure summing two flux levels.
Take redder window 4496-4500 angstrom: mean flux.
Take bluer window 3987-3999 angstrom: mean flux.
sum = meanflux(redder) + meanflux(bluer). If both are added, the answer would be 35.9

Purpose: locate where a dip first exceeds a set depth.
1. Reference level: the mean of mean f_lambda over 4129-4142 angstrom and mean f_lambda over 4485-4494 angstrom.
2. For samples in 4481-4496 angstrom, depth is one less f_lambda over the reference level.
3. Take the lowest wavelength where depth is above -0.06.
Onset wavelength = 4482.28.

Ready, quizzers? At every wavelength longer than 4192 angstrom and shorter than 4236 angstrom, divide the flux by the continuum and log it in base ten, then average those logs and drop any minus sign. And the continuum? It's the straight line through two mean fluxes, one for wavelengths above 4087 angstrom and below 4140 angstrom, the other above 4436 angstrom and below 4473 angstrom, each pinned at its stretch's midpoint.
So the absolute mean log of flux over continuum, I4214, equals 0.016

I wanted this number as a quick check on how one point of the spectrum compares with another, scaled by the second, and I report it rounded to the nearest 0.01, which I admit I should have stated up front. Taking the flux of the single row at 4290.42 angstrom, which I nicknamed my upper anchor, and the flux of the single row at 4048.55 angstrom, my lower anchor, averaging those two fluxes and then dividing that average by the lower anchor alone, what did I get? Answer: 0.96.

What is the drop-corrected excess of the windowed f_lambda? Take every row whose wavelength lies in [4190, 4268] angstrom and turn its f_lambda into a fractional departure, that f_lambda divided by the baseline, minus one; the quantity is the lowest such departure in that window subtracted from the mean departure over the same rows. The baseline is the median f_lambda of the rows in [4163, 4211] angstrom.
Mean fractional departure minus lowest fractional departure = 0.037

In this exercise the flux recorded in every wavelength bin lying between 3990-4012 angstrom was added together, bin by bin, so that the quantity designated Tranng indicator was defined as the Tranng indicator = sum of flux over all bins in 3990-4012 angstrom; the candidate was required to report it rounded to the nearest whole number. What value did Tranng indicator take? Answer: 241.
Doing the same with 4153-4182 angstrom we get 267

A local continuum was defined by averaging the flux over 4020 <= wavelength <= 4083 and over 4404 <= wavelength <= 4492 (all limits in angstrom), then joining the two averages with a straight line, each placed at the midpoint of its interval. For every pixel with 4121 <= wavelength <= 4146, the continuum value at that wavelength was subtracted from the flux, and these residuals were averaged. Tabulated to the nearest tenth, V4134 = -0.5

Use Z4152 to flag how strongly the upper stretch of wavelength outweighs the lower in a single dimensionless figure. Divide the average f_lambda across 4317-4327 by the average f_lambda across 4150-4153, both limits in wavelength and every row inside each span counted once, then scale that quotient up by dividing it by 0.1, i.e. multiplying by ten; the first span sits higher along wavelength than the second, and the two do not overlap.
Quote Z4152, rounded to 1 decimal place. 10.1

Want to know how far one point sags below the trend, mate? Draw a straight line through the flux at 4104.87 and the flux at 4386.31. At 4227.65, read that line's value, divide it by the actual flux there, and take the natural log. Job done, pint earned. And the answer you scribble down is 0.032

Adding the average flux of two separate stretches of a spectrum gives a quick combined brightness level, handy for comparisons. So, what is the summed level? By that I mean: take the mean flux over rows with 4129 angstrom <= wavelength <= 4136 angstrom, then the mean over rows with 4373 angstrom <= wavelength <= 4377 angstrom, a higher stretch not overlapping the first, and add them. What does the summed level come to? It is 37.6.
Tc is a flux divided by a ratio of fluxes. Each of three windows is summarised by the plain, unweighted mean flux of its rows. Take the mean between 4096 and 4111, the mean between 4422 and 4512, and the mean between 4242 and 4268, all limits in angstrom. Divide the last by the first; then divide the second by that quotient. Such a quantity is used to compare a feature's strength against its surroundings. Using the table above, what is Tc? 17.8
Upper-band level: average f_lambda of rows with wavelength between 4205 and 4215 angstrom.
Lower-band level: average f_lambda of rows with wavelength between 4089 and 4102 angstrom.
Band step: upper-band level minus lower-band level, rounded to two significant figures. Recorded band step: -2.1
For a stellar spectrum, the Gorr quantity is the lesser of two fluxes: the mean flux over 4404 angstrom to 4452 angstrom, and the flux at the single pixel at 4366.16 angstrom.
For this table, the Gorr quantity 16.6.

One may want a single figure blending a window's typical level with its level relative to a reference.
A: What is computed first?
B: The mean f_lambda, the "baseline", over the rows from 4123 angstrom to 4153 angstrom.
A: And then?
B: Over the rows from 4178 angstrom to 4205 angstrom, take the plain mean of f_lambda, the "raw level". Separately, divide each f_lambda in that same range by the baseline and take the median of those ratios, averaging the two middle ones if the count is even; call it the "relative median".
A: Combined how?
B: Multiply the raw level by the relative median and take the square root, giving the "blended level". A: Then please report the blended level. 4.07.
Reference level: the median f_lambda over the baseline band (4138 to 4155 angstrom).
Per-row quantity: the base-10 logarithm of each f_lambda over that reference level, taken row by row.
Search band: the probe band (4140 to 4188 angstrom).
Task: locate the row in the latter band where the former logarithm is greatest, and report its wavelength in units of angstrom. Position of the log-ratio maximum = 4152.40 angstrom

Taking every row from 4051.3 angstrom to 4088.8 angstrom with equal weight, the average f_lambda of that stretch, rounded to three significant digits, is 19.6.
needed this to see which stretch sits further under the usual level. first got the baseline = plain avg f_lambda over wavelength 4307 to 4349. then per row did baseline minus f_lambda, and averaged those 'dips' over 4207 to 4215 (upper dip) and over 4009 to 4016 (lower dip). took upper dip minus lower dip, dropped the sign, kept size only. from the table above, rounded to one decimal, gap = 2.7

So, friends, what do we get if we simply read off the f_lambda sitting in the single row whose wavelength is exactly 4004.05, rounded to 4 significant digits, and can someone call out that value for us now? 19.78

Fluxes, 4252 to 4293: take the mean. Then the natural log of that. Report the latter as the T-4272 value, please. 2.88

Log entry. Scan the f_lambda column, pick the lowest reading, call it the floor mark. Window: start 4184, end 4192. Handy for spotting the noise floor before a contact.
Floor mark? 16.95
